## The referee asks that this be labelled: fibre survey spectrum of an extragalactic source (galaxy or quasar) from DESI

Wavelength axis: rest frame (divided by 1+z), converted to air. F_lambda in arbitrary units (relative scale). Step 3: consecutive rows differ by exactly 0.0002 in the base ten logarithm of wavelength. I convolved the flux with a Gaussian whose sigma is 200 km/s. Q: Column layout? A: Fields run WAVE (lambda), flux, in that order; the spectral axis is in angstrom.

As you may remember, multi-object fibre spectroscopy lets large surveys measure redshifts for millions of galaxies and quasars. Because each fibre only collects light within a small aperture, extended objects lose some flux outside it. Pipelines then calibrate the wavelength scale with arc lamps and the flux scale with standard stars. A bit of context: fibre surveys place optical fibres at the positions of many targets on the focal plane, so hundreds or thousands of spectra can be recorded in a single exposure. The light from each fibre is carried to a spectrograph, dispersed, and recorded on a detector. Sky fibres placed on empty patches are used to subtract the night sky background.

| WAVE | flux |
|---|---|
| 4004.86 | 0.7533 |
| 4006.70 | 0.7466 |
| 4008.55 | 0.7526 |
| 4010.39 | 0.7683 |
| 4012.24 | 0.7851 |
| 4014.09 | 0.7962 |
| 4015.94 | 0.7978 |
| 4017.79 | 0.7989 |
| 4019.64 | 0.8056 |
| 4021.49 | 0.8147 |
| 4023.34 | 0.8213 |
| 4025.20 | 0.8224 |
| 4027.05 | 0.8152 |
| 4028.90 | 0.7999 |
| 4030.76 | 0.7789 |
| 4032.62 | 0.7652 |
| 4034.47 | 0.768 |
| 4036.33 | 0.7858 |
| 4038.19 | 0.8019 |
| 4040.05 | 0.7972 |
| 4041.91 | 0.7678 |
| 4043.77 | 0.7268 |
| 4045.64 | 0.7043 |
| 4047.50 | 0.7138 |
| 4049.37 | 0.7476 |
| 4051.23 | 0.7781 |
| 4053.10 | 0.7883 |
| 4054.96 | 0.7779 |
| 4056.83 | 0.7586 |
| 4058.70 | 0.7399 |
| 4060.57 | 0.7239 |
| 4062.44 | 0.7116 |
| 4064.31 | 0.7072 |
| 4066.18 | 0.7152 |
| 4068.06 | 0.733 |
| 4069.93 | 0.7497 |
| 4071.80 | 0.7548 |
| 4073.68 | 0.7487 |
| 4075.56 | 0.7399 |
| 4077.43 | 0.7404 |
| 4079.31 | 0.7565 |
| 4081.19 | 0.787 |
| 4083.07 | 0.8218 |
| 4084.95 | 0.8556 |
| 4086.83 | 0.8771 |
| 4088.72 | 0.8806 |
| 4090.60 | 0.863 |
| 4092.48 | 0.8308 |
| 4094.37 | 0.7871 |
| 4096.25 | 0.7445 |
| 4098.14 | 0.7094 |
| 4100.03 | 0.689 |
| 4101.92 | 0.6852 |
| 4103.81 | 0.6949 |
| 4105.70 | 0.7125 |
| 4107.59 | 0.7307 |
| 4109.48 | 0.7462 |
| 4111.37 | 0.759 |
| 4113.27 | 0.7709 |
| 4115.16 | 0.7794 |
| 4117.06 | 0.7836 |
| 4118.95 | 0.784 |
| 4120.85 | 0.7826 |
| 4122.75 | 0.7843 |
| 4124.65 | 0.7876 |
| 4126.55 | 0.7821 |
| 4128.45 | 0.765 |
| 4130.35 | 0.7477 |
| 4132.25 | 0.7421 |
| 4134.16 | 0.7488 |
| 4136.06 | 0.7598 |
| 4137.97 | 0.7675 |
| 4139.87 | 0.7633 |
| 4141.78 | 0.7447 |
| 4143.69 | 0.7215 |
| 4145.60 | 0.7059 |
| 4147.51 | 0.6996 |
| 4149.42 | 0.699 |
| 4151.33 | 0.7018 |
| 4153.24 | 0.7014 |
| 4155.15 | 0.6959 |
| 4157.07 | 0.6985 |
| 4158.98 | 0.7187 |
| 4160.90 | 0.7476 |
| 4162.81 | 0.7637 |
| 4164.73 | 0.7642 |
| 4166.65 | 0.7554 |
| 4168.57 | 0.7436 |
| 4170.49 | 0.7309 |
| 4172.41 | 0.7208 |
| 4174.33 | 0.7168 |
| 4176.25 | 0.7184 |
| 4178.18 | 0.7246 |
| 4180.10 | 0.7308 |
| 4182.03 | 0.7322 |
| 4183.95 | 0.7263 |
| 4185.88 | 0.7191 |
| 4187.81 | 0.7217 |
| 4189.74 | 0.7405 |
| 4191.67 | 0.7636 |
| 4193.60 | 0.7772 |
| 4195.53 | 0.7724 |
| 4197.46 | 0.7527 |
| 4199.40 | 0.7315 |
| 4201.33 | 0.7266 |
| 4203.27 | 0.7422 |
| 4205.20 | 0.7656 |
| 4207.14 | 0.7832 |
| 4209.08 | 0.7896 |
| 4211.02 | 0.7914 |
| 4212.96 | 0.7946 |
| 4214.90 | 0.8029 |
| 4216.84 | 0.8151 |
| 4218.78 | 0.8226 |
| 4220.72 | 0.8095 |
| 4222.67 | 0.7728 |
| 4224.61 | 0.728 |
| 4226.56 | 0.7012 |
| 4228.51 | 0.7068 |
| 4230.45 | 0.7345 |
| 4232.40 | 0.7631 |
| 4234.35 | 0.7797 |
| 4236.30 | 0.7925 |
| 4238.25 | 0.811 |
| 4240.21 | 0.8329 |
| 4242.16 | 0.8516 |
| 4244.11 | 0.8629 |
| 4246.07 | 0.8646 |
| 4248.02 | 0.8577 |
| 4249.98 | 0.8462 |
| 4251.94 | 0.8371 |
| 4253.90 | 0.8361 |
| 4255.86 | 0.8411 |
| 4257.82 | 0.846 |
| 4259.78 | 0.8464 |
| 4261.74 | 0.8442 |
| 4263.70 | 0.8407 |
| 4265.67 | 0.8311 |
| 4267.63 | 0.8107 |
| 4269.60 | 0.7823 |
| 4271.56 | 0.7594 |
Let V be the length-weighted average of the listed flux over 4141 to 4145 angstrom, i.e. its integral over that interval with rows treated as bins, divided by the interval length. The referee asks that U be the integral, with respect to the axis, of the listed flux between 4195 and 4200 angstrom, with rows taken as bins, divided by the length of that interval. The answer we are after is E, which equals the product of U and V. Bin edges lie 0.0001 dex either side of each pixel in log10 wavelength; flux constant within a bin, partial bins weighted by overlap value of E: 0.55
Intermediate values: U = 0.751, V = 0.73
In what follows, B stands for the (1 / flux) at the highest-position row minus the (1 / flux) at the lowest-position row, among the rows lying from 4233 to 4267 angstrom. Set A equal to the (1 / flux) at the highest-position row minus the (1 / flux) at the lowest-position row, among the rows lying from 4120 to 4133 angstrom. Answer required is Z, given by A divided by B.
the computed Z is -0.9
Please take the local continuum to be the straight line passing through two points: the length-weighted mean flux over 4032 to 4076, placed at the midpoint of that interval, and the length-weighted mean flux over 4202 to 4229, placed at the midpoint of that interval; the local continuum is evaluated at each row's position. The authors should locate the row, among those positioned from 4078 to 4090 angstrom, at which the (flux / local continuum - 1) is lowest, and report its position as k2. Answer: 4079.31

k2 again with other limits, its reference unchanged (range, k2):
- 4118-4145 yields 4143.69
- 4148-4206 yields 4155.15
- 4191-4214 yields 4201.33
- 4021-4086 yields 4045.64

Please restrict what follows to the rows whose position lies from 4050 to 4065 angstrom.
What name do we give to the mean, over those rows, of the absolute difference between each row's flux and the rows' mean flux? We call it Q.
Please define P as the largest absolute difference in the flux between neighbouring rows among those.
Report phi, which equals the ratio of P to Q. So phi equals 0.70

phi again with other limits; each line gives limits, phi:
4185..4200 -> 1.21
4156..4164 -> 1.23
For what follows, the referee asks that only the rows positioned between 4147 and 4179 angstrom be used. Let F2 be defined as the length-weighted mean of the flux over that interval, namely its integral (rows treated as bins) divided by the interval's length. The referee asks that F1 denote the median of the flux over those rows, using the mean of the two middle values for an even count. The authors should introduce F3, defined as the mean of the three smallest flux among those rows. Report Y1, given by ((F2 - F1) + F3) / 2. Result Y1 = 0.352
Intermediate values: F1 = 0.719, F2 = 0.724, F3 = 0.698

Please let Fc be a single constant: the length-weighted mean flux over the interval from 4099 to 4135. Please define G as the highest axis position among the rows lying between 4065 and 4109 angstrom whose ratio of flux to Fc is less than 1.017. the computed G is 4107.59 angstrom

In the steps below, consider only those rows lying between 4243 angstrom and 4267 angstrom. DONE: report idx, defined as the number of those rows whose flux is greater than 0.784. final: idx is 12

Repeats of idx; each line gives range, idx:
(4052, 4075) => 1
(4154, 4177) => 0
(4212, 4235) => 5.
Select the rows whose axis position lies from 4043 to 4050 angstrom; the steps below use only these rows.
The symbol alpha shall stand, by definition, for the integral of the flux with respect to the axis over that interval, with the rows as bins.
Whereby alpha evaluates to 5.0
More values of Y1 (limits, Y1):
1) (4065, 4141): 0.348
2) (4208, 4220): 0.398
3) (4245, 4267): 0.417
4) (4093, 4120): 0.344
